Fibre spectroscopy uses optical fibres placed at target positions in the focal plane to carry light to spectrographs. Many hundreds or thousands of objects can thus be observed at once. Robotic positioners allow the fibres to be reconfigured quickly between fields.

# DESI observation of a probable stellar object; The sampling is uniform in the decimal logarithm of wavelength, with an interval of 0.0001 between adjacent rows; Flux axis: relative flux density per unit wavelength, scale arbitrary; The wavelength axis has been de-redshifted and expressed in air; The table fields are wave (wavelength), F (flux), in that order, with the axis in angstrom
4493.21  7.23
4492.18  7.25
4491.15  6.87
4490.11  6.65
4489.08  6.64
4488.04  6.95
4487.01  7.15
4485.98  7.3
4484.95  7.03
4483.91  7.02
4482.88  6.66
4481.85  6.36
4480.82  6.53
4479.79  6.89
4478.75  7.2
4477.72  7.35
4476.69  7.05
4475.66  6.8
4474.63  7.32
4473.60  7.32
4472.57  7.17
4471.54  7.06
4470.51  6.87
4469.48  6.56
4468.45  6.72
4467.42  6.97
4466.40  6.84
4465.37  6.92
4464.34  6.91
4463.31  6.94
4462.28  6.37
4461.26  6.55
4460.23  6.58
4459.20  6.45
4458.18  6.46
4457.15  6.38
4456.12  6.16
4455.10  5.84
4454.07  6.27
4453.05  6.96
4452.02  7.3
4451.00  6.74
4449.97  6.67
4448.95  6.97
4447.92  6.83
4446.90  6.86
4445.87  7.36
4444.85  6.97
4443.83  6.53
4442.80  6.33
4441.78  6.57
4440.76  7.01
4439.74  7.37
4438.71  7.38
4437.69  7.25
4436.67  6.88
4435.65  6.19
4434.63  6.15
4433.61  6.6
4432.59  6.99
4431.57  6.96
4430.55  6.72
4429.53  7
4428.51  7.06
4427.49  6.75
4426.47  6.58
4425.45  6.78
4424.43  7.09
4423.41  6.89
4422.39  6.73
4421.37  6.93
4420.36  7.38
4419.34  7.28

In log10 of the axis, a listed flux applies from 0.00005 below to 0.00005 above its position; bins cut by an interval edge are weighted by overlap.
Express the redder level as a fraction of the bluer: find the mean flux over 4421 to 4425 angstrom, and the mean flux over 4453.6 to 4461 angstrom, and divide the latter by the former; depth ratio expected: 0.91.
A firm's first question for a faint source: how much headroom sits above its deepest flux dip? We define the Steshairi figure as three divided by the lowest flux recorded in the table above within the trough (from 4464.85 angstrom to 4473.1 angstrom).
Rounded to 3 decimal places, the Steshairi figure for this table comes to 0.457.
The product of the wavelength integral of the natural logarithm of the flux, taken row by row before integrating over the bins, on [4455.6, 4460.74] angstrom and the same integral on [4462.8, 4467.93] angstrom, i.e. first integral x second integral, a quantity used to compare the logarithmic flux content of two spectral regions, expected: 94.8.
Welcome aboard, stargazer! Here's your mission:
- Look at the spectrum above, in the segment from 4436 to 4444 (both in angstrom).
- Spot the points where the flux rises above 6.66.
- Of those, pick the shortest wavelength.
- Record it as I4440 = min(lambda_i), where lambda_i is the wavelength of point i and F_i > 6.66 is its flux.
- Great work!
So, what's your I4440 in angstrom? 4436.67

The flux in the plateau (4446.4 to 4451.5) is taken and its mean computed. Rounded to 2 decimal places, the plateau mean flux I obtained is 6.81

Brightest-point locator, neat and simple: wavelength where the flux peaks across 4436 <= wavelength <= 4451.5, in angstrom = 4438.71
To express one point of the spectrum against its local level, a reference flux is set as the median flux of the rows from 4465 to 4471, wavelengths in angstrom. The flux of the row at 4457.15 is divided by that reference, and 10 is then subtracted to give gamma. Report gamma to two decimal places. -9.07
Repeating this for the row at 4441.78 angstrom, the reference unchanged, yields -9.04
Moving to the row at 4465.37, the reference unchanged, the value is -8.99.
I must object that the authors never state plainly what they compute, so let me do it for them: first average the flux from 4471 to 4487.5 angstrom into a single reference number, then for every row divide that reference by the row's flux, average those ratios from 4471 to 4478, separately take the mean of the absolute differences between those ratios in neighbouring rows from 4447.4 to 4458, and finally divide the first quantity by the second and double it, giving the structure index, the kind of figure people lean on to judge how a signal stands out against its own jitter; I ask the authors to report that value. 35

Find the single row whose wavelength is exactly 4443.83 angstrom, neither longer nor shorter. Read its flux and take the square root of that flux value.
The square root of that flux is 2.56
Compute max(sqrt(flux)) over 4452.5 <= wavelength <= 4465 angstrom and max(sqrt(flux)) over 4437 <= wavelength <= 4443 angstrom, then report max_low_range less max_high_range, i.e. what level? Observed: 0.08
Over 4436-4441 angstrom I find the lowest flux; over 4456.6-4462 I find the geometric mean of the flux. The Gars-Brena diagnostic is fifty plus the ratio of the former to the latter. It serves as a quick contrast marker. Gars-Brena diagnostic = 51.06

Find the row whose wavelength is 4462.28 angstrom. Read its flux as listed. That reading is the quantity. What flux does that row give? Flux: 6.37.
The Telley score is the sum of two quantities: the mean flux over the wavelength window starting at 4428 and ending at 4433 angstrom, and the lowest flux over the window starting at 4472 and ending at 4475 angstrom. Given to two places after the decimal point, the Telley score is 14.12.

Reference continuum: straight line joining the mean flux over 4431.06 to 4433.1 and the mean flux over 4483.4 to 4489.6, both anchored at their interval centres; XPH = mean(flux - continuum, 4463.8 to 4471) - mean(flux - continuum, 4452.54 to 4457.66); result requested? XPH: 0.5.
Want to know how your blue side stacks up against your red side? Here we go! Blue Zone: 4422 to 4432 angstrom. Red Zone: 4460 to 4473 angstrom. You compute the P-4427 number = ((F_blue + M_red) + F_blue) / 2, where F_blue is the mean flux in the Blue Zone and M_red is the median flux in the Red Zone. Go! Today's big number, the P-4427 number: 10.3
